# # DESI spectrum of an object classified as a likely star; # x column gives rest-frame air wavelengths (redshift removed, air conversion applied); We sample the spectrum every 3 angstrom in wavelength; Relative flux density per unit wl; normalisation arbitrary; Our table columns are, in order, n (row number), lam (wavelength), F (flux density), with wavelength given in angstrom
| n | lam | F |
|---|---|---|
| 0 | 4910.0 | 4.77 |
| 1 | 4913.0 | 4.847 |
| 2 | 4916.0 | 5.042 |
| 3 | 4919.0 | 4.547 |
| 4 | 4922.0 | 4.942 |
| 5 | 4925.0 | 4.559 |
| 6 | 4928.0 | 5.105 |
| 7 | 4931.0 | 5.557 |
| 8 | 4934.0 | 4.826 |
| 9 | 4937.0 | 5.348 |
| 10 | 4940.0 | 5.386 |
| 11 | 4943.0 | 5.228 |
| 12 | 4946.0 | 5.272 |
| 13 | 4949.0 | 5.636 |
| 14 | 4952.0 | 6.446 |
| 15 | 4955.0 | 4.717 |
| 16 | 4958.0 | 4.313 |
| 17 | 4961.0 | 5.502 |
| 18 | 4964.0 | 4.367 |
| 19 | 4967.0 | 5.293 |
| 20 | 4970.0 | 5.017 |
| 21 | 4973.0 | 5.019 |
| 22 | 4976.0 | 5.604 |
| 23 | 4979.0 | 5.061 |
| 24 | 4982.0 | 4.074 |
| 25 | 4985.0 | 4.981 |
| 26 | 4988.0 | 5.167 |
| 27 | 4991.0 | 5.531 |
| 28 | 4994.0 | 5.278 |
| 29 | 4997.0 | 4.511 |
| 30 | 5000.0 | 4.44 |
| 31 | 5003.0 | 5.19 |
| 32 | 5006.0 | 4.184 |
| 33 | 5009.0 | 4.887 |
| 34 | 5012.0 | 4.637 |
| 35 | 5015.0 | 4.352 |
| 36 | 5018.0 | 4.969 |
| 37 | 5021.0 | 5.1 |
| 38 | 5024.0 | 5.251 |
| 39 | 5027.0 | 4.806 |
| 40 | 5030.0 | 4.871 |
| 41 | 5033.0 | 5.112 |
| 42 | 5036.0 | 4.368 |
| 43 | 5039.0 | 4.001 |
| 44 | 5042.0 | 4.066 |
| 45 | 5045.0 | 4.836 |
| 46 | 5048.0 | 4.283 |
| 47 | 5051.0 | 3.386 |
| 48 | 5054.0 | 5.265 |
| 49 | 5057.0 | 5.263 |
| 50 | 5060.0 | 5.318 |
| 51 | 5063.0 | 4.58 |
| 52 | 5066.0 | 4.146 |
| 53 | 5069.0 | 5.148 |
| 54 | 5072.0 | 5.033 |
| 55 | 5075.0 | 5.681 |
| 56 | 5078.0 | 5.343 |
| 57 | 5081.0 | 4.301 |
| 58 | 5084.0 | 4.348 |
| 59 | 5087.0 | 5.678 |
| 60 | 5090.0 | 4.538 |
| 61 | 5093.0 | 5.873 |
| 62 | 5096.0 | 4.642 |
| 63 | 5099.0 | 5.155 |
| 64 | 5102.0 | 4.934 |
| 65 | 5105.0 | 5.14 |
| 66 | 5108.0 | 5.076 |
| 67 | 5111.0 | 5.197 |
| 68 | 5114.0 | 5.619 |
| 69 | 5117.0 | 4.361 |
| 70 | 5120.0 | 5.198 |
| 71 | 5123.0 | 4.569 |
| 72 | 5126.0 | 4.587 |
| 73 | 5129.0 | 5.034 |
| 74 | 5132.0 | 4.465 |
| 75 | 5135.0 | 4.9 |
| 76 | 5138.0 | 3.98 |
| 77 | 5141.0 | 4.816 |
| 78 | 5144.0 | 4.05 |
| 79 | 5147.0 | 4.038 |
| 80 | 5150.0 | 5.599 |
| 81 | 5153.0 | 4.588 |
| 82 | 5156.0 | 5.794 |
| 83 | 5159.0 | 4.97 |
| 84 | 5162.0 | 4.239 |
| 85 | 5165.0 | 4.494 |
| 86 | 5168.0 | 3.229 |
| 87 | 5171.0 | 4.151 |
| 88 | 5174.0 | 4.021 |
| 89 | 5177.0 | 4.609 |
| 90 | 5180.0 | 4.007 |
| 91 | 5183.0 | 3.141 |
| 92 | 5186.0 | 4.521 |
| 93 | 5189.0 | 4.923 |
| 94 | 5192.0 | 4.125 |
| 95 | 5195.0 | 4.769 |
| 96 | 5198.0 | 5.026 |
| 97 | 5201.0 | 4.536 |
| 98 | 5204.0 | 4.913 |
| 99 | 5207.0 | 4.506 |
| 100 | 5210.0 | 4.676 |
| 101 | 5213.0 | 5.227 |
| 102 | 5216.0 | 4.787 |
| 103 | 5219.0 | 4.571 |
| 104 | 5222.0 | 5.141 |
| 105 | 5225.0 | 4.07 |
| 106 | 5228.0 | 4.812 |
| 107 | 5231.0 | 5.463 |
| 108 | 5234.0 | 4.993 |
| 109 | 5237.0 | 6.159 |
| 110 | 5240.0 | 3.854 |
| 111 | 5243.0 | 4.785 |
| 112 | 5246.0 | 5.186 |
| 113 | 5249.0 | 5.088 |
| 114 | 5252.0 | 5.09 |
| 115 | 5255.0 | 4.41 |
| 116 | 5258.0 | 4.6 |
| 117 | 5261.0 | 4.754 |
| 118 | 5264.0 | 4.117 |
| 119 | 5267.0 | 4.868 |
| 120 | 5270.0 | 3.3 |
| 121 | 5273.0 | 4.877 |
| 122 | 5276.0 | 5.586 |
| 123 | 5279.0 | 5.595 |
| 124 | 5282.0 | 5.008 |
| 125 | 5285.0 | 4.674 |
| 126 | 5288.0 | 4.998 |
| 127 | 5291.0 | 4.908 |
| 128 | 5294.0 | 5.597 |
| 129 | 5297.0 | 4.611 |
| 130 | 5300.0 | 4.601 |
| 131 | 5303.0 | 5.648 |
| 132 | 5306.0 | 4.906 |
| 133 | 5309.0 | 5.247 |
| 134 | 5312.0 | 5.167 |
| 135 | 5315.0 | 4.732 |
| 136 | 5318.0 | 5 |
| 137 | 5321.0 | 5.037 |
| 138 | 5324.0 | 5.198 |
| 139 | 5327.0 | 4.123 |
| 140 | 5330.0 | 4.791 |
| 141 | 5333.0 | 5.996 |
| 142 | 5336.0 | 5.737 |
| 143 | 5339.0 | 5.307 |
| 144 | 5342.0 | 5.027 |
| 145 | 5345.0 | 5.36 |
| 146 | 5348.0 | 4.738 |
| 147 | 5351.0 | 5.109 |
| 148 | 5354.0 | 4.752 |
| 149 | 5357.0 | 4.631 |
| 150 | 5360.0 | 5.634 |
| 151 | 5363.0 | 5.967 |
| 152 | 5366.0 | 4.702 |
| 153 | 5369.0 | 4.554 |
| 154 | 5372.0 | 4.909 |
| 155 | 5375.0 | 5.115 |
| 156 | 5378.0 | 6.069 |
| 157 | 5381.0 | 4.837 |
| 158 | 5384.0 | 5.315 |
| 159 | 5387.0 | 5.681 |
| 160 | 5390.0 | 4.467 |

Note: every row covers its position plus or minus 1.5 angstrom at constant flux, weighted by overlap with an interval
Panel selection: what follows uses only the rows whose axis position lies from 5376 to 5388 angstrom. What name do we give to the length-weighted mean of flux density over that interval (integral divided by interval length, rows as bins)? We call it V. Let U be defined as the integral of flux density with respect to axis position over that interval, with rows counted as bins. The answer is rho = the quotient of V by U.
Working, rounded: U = 65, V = 5.45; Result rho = 0.08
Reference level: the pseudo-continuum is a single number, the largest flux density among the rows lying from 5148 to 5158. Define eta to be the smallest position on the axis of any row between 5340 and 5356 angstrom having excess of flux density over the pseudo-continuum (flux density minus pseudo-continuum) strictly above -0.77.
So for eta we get 5342.0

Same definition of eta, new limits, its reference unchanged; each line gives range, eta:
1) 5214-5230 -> 5222.0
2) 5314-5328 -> 5321.0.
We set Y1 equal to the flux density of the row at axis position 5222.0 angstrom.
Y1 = 5.141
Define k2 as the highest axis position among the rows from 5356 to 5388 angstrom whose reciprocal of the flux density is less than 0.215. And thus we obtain 5387.0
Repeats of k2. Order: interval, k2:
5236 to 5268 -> 5267.0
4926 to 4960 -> 4955.0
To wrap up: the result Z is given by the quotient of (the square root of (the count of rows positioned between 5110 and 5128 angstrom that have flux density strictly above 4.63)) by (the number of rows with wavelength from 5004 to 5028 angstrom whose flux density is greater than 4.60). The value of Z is 0.29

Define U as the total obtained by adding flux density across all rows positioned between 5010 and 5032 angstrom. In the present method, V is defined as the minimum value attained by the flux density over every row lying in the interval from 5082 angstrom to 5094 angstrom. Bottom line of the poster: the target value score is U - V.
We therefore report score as 30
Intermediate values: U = 34.0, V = 4.348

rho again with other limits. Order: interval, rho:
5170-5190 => 0.05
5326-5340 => 0.07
